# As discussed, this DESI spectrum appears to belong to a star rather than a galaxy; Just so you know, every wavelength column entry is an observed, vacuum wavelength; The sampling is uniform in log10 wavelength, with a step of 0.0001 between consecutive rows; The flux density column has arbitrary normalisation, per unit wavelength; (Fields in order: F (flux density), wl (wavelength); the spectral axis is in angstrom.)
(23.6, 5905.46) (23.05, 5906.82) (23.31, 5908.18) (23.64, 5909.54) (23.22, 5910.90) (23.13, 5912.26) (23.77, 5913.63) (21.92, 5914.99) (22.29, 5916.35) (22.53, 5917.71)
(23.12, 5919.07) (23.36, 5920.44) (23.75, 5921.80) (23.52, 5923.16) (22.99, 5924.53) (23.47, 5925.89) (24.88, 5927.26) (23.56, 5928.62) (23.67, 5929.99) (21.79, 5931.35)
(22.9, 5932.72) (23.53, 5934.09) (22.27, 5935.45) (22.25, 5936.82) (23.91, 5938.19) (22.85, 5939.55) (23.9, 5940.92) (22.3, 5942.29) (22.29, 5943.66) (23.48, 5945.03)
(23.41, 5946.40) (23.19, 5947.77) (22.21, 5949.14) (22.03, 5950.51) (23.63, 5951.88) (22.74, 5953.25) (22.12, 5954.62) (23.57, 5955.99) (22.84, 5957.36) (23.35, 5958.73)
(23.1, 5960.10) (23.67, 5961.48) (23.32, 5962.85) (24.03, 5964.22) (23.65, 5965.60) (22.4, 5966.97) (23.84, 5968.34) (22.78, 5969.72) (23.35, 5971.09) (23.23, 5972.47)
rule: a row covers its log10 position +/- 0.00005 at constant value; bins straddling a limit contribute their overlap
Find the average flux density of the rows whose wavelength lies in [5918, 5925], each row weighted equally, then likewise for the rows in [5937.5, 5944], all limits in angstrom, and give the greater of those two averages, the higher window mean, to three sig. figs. 23.3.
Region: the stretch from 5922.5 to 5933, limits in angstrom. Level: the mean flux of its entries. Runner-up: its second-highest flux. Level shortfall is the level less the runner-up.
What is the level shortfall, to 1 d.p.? -0.3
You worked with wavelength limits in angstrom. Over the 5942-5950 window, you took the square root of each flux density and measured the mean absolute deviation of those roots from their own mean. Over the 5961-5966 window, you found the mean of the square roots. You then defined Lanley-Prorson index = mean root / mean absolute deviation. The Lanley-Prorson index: 85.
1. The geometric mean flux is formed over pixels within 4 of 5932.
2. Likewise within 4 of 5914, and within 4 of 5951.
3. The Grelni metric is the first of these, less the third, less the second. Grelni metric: -22.5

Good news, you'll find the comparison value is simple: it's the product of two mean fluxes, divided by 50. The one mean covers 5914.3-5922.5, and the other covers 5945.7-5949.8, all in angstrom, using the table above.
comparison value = 10.5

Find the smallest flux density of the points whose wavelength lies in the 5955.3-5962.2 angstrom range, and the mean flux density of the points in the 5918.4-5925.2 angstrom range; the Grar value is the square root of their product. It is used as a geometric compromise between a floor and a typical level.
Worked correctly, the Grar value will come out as 23.1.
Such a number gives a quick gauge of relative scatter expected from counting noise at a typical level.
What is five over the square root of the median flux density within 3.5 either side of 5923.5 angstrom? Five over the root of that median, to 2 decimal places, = 1.03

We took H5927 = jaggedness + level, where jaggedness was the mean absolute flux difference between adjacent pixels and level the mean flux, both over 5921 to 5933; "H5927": 24.3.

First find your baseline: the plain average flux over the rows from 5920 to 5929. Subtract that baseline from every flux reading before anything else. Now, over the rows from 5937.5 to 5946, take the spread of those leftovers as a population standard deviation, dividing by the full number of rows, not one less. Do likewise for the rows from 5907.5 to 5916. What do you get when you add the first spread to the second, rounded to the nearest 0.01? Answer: 1.28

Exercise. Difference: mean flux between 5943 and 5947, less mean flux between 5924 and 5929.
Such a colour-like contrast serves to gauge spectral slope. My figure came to -0.7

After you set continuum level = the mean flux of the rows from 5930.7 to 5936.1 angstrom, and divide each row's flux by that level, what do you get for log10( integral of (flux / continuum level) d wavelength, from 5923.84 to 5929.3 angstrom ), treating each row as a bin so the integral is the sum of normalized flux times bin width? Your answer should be 0.758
